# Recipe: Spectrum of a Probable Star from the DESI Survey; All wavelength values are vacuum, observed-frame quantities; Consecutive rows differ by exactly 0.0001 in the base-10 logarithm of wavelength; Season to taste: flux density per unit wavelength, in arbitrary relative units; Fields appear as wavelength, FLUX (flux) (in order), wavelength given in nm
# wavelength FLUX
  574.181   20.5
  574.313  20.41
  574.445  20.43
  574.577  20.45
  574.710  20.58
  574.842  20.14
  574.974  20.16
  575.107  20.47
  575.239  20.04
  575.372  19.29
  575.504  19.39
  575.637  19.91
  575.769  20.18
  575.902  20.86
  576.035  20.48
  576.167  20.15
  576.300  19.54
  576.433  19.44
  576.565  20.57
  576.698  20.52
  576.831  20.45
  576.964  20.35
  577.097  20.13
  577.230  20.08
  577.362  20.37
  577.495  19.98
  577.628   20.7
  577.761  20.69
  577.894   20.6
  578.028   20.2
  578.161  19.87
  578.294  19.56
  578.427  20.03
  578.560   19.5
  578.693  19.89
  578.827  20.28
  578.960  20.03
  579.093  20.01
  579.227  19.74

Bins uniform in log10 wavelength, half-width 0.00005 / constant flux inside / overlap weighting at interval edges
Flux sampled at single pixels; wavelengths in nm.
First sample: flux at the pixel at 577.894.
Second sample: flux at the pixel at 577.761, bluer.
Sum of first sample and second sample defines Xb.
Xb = 41.3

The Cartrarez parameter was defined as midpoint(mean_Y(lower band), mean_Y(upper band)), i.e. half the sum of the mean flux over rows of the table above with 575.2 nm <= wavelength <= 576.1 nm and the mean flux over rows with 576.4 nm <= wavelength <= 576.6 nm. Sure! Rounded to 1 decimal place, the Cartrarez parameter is 20.0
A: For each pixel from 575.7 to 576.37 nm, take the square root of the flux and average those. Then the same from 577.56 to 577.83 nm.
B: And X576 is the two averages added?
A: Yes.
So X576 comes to 9.05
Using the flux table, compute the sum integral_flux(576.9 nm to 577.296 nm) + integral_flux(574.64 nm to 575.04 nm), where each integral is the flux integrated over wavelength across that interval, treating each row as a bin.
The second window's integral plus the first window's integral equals 16.1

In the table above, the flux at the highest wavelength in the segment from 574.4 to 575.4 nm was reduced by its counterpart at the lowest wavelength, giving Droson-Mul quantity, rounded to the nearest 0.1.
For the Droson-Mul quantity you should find -1.1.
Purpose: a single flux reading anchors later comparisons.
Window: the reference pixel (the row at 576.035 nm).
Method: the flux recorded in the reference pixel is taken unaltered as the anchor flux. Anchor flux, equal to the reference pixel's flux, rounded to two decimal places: 20.48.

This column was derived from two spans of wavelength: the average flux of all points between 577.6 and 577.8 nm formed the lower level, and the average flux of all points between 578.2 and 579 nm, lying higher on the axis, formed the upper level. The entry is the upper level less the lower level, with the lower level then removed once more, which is -21.5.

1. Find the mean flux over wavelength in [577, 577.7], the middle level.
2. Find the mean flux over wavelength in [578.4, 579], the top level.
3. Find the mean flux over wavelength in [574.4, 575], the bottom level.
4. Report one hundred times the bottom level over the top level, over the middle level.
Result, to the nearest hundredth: 5.04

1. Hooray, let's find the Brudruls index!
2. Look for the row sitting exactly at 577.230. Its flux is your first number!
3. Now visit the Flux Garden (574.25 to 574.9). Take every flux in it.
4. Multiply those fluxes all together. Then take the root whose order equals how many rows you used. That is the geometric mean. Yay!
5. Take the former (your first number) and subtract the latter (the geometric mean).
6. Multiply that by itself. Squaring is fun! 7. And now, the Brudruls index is 0.10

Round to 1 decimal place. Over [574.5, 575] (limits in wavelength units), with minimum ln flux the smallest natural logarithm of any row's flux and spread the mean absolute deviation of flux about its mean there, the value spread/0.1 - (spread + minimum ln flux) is -1.4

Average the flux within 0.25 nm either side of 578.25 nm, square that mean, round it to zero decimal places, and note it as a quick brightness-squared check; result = 397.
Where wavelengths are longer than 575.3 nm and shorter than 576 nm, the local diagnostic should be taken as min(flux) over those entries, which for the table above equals 19.29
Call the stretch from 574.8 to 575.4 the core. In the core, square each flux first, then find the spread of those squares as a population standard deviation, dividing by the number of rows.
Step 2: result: 15.6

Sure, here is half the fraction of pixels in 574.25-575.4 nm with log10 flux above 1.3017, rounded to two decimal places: 0.44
